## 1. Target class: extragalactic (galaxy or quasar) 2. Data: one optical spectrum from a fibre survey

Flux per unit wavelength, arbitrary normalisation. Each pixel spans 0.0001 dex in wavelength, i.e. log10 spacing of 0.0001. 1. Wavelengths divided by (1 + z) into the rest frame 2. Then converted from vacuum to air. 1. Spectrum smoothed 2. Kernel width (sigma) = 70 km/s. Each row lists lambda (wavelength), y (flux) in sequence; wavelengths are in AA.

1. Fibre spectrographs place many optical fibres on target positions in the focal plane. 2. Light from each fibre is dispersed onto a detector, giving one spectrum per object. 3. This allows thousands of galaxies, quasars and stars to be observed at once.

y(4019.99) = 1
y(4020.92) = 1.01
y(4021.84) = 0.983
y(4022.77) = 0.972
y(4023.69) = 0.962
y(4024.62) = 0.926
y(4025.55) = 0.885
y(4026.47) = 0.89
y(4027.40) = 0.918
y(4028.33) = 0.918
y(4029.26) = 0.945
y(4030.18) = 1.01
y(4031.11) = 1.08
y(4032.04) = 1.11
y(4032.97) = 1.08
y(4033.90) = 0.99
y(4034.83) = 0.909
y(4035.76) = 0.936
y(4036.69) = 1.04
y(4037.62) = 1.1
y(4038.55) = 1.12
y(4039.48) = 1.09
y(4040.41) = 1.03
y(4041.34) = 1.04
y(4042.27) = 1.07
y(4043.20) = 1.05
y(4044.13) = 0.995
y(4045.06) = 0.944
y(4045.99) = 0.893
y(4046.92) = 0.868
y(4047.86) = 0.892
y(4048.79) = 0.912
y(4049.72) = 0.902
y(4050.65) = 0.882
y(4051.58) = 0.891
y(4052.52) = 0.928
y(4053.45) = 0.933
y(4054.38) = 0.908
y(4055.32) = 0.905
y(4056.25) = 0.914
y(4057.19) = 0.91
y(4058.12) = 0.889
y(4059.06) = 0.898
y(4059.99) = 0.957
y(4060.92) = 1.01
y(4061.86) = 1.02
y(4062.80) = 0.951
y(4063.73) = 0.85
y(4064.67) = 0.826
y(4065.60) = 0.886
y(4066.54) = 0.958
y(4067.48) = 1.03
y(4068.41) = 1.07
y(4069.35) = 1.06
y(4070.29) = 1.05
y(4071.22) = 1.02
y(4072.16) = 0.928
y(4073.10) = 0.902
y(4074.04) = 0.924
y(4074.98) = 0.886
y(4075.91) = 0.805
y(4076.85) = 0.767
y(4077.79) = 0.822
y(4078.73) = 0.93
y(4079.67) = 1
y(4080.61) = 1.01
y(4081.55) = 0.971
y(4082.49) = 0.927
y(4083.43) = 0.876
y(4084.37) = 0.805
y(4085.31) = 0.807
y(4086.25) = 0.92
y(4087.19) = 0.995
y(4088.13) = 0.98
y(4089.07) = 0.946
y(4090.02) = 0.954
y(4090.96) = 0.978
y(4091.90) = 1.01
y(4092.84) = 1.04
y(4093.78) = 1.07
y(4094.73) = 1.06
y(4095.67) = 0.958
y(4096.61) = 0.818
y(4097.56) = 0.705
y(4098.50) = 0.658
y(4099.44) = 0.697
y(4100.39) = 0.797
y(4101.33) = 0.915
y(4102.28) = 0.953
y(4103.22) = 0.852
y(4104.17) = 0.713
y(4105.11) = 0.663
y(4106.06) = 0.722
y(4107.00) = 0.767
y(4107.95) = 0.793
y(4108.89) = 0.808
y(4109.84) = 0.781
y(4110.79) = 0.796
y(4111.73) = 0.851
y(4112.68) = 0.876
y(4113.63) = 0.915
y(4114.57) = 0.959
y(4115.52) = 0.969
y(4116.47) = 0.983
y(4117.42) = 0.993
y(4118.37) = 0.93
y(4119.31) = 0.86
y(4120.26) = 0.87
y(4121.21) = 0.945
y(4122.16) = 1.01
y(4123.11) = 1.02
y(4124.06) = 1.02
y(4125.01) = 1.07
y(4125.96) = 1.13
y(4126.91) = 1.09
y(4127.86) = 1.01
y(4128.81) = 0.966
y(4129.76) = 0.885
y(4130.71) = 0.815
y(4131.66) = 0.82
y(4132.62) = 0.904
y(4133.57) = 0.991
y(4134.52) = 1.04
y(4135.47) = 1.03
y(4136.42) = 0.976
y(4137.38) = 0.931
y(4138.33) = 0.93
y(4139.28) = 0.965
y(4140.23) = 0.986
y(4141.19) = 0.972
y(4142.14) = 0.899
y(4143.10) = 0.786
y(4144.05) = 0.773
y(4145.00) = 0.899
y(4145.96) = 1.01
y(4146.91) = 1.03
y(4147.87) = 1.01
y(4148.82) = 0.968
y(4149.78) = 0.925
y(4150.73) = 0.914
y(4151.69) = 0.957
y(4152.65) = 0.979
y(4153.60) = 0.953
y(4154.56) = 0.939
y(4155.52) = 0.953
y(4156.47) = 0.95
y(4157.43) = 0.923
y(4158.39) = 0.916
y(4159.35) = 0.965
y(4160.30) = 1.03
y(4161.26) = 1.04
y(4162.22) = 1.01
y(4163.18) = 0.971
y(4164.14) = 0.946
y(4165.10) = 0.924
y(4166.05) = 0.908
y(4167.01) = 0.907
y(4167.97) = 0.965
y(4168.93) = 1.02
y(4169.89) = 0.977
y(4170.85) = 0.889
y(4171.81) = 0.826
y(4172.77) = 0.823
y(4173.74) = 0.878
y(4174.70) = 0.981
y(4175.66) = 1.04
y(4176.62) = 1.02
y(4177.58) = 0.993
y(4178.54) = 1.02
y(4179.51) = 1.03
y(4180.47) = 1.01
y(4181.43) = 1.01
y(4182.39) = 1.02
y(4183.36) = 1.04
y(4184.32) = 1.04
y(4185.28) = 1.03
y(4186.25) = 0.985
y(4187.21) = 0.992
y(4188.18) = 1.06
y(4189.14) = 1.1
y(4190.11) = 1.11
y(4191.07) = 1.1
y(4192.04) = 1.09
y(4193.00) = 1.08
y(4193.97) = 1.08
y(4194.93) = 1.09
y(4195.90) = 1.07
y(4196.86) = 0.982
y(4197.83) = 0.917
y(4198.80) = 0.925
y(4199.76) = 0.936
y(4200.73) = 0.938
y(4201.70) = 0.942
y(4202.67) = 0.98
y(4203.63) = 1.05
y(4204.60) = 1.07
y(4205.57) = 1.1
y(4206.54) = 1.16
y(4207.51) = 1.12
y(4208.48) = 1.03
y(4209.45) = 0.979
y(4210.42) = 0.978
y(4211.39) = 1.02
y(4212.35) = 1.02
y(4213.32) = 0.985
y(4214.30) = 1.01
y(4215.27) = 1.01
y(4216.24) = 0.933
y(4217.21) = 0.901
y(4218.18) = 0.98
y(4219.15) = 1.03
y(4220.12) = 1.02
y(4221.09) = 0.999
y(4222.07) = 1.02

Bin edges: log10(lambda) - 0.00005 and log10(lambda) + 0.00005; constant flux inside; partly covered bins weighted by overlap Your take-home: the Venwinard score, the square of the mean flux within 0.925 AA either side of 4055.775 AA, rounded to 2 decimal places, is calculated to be 0.83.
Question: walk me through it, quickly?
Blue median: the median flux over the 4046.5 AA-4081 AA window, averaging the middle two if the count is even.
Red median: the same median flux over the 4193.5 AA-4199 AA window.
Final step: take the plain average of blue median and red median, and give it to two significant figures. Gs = 0.97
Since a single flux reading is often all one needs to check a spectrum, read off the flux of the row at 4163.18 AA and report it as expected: 0.971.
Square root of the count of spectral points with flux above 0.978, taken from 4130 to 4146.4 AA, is 2.24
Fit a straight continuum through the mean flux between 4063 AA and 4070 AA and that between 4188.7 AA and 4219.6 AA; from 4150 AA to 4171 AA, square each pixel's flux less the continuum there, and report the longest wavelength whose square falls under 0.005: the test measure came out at 4169.89 AA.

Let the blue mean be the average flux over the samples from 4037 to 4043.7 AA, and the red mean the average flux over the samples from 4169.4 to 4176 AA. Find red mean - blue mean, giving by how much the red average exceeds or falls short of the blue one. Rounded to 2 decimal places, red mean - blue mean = -0.16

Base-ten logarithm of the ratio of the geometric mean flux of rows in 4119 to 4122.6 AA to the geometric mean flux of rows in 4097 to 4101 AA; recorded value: 0.11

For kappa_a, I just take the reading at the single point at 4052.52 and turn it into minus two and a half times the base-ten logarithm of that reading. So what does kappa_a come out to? 0.08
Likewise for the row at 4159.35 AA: 0.04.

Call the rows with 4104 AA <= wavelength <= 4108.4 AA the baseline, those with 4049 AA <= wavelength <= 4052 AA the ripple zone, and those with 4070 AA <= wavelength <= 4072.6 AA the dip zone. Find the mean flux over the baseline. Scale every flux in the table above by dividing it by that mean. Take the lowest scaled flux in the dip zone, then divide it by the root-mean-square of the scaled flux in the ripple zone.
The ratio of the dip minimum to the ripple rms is 1.04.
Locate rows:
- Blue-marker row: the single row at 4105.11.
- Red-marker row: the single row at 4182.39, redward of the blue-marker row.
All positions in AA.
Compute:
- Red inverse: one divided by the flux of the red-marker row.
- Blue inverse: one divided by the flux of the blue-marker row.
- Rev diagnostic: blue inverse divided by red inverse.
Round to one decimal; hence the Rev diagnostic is 1.5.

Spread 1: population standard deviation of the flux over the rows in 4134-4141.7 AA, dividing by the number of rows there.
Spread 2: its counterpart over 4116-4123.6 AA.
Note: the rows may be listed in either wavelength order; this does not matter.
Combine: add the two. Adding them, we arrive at 0.095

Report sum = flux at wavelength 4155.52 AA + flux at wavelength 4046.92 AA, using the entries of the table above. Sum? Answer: 1.82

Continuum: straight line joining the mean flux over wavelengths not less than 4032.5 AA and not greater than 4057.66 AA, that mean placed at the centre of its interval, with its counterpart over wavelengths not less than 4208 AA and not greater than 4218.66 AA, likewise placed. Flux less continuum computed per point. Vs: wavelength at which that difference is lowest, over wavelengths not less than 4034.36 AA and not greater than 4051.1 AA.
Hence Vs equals 4046.92 AA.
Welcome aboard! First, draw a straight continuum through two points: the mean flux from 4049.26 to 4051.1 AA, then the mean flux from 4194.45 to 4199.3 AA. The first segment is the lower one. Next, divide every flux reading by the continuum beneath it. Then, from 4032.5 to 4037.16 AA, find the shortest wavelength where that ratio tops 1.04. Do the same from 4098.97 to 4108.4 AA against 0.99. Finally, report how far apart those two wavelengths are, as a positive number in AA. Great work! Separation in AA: 69.3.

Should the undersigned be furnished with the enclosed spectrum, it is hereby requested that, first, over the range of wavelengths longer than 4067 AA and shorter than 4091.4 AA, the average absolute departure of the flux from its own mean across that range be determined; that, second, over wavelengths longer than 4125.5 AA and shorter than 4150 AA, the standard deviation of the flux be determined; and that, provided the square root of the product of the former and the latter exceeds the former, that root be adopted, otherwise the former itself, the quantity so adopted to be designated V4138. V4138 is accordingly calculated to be 0.077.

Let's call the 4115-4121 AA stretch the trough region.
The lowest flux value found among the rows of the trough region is 0.86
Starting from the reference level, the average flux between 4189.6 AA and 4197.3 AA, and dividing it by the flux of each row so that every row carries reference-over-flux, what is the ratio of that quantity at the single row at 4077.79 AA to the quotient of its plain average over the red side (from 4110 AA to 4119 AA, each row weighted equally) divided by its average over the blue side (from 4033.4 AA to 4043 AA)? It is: 1.16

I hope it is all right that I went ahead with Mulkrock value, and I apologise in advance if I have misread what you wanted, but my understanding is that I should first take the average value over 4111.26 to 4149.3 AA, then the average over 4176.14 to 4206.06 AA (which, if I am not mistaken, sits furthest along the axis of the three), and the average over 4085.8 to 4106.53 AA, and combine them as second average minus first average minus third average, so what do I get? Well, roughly -0.81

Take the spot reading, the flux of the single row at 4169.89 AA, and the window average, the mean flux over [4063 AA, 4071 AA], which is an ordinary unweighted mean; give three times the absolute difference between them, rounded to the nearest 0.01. 0.03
